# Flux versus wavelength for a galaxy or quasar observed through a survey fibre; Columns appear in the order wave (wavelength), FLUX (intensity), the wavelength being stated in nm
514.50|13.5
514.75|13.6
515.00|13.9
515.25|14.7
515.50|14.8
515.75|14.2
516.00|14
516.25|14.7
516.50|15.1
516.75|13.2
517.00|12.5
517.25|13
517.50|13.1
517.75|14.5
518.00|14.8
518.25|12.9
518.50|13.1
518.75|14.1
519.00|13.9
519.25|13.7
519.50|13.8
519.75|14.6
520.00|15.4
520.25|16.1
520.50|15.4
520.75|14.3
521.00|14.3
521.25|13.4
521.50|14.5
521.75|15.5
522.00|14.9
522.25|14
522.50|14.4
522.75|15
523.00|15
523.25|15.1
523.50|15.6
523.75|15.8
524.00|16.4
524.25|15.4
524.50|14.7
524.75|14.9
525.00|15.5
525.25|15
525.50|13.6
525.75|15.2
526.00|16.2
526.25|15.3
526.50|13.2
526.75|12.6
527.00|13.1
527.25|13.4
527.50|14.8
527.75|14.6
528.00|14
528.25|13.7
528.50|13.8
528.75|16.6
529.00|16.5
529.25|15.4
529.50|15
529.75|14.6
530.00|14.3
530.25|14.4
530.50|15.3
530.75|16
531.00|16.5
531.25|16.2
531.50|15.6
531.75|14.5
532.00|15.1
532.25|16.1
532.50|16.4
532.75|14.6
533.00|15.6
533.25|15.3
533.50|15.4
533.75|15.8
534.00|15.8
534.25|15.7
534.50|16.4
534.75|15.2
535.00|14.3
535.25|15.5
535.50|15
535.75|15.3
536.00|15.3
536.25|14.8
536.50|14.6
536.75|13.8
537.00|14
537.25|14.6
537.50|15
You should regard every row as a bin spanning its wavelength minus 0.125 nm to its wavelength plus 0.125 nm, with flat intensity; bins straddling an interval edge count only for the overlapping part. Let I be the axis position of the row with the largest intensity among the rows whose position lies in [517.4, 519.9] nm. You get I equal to 518.00 nm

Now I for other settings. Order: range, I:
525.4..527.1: 526.00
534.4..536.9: 534.50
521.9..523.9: 523.75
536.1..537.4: 536.25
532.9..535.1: 534.50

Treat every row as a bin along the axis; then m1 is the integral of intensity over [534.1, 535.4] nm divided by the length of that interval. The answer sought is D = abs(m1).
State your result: 15.4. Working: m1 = 15.4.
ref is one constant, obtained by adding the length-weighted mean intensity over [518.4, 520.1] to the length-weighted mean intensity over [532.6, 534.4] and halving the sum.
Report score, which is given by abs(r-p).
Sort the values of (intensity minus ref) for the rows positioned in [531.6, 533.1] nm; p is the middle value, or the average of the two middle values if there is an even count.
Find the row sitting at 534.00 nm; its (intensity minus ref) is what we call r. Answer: 0.45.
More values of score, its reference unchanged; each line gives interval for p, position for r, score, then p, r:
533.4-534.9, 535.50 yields 0.75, 1.0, 0.2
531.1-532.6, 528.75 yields 0.75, 1.1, 1.8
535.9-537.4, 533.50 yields 0.80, -0.2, 0.6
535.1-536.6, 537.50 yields 0.15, 0.4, 0.2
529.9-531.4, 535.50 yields 0.65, 0.9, 0.2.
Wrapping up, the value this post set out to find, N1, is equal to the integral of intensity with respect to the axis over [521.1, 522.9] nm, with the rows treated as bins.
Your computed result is 26.2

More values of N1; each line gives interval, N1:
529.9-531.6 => 26.3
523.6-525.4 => 27.7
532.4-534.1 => 26.4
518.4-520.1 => 23.9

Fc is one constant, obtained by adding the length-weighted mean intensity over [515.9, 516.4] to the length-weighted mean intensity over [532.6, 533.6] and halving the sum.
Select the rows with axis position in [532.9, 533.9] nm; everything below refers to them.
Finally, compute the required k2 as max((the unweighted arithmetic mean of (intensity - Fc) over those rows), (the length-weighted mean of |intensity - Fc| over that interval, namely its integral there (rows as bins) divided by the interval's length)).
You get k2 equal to 0.7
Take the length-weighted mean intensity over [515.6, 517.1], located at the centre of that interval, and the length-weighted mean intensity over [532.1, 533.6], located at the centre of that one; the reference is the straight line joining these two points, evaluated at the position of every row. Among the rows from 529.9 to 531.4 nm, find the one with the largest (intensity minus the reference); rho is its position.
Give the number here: 531.00 nm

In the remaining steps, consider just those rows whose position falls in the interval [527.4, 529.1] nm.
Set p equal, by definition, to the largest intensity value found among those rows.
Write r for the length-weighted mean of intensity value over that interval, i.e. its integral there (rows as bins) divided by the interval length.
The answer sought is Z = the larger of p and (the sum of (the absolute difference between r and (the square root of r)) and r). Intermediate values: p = 16.6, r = 14.8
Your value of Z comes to 25.8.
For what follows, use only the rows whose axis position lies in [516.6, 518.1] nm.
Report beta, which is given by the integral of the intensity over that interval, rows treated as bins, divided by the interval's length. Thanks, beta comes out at 13.5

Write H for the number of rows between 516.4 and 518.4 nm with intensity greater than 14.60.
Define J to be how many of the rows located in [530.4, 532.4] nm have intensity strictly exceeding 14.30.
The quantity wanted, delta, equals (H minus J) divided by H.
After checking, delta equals -3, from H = 2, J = 8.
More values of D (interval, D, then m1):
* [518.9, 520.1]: 14.3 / 14.3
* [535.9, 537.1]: 14.5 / 14.5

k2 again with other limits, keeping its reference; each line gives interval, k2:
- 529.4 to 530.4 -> 0.3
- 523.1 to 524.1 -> 0.9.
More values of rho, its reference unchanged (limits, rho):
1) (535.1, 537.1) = 535.25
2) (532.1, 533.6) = 532.50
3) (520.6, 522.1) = 521.75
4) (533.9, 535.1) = 534.50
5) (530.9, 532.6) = 531.00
